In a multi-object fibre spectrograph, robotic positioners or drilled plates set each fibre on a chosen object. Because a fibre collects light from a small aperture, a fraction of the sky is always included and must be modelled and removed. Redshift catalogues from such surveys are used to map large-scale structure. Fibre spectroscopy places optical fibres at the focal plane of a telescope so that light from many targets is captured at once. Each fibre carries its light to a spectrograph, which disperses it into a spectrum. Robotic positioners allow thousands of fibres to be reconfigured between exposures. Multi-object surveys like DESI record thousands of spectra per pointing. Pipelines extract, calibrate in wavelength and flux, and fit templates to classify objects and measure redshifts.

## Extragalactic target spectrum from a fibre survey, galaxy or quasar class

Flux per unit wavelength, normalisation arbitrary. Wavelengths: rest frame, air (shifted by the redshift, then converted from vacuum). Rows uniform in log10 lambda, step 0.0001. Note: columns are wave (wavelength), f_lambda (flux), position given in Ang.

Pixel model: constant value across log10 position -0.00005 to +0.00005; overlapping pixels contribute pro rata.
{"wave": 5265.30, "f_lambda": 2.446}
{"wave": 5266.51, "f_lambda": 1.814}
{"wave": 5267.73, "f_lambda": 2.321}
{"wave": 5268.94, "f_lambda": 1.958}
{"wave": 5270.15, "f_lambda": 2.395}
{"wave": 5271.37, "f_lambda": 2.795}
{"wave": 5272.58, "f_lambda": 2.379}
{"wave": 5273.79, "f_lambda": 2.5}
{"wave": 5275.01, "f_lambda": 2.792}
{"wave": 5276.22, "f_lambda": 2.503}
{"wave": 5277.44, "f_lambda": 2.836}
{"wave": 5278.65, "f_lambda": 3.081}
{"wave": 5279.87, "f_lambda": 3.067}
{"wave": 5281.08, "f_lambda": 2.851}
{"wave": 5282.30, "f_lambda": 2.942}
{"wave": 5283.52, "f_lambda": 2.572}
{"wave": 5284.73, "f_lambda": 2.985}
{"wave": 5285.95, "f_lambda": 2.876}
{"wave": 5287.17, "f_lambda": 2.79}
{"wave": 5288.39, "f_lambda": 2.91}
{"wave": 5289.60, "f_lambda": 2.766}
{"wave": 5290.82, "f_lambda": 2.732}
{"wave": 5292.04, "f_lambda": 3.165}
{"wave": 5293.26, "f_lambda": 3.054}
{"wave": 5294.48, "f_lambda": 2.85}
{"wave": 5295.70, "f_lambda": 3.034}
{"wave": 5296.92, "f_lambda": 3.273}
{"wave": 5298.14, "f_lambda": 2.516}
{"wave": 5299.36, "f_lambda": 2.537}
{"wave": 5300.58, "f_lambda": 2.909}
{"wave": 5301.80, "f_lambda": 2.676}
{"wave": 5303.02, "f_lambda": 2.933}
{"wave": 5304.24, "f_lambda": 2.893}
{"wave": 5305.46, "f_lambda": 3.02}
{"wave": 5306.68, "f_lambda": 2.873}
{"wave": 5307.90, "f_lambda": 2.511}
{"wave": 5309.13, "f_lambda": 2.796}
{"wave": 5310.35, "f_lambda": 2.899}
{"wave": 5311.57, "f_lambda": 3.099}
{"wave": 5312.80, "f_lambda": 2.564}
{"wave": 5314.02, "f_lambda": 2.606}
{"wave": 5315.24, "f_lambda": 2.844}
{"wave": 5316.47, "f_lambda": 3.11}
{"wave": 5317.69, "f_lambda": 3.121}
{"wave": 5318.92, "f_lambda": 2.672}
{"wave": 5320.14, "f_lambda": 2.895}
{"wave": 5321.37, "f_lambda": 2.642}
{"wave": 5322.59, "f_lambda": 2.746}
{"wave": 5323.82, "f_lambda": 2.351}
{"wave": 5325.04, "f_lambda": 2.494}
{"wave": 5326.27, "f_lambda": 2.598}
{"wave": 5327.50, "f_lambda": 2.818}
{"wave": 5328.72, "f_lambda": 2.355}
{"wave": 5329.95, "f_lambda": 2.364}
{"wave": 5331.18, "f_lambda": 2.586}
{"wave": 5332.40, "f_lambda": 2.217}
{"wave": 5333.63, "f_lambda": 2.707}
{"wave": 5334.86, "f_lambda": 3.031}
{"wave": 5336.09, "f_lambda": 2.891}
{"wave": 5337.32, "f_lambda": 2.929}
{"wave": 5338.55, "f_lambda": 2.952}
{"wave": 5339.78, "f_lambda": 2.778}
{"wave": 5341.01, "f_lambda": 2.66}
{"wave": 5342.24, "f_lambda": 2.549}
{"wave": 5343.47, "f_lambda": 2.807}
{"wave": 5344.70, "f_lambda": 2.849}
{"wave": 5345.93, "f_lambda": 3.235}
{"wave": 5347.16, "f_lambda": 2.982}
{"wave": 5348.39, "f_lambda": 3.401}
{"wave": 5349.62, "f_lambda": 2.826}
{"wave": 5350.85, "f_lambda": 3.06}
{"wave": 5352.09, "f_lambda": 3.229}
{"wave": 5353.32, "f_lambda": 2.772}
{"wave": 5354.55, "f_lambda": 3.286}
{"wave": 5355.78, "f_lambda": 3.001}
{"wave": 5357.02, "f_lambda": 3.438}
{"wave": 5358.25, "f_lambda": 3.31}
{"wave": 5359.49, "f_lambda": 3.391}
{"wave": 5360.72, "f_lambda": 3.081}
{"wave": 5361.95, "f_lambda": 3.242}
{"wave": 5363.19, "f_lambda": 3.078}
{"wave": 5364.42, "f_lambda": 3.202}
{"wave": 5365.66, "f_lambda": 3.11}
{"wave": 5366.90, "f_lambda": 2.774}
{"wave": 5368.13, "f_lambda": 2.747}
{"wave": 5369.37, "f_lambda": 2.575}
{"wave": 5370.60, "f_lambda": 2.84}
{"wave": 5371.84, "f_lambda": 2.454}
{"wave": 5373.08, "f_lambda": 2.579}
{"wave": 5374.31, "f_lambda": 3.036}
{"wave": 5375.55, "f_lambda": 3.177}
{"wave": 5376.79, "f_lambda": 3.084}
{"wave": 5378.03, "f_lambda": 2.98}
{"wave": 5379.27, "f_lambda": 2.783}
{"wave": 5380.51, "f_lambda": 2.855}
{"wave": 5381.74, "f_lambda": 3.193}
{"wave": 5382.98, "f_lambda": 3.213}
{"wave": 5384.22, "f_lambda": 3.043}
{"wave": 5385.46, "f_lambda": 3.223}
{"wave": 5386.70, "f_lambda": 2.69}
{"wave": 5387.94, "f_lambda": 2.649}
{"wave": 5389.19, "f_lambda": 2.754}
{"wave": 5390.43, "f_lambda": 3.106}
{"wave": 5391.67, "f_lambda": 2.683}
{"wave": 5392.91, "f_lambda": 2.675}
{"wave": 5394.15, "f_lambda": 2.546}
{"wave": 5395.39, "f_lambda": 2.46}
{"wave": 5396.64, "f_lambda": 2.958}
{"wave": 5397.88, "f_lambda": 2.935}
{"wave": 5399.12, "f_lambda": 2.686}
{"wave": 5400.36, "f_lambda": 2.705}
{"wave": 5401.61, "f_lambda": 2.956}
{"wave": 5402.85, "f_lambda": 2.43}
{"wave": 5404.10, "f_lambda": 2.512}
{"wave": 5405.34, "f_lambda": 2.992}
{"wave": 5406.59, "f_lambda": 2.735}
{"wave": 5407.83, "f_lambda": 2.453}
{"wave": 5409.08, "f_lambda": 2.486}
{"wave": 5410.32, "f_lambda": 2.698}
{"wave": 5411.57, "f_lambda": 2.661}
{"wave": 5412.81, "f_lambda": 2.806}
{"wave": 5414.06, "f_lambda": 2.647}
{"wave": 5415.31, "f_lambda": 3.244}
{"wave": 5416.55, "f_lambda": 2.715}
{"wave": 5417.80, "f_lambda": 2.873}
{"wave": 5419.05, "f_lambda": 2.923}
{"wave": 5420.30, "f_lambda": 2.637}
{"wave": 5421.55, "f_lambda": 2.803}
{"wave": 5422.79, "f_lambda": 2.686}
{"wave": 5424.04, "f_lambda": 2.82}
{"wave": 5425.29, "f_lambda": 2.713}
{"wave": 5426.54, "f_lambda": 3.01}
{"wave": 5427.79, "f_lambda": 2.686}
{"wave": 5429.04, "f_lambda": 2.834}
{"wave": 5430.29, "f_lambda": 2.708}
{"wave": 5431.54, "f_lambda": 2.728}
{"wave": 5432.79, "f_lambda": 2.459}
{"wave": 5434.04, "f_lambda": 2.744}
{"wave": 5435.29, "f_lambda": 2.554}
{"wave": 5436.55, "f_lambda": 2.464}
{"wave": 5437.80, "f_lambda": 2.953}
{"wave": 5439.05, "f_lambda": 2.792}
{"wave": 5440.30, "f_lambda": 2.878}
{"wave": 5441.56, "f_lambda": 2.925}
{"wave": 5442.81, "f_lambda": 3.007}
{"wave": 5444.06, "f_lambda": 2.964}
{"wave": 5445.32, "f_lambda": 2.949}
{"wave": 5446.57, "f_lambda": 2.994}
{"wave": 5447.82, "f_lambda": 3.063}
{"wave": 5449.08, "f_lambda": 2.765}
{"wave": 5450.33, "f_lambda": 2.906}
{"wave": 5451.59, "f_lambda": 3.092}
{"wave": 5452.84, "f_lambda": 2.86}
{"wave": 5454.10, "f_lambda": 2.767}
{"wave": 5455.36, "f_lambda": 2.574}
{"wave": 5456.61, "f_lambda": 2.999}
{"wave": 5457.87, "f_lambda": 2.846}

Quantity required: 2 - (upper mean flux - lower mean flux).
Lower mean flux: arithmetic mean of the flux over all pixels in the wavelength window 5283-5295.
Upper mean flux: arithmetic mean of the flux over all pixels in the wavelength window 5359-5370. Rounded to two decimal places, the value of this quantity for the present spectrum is 1.85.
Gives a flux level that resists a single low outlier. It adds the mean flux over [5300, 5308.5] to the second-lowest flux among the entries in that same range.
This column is 5.51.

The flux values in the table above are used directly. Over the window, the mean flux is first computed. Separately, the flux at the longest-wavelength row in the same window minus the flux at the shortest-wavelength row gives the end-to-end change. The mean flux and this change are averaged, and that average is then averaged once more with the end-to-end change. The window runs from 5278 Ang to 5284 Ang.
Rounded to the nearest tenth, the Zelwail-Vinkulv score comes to 0.3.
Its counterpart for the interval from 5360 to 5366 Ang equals 0.8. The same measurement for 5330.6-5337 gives 0.9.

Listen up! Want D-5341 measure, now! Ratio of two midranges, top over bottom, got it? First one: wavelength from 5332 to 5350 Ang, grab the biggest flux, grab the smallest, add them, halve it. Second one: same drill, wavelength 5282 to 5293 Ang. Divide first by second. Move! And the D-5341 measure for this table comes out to 0.98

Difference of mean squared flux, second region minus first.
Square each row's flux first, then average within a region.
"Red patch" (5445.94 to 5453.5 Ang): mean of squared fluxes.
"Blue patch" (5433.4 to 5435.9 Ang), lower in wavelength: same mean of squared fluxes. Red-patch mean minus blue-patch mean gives 1.67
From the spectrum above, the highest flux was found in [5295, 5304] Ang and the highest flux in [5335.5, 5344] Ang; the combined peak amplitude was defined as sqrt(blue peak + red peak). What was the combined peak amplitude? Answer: 2.49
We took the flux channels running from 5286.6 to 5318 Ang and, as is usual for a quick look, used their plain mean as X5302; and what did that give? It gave 2.86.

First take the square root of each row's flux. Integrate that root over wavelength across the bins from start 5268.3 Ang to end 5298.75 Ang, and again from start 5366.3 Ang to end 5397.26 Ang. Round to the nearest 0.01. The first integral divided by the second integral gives 0.97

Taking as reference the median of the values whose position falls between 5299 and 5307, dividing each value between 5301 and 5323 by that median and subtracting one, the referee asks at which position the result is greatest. 5317.69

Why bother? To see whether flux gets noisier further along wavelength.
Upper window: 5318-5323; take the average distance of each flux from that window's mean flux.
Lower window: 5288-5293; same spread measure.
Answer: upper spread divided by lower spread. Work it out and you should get 0.6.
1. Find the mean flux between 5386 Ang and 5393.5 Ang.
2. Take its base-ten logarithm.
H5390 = 0.441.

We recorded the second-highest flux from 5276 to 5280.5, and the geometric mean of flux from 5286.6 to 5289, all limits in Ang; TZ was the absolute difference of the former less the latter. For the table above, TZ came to 0.22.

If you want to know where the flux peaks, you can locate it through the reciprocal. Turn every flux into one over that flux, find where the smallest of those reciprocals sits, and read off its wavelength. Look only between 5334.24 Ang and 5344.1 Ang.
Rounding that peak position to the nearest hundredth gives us 5334.86 Ang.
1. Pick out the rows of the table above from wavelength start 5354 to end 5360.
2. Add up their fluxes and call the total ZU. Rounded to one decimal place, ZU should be 16.4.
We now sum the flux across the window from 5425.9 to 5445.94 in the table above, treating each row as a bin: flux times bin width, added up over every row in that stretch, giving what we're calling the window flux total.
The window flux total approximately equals 55.9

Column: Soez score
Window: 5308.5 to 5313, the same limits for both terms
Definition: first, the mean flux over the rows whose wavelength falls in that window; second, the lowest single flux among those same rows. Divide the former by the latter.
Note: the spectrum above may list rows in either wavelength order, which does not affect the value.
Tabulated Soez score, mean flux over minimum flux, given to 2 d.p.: 1.11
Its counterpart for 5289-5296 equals 1.07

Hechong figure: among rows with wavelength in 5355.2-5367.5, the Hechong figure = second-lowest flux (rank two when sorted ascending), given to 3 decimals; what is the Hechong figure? 3.001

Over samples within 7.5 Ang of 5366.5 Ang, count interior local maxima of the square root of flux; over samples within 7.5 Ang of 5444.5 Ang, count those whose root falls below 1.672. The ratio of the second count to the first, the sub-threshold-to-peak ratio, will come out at 0.7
